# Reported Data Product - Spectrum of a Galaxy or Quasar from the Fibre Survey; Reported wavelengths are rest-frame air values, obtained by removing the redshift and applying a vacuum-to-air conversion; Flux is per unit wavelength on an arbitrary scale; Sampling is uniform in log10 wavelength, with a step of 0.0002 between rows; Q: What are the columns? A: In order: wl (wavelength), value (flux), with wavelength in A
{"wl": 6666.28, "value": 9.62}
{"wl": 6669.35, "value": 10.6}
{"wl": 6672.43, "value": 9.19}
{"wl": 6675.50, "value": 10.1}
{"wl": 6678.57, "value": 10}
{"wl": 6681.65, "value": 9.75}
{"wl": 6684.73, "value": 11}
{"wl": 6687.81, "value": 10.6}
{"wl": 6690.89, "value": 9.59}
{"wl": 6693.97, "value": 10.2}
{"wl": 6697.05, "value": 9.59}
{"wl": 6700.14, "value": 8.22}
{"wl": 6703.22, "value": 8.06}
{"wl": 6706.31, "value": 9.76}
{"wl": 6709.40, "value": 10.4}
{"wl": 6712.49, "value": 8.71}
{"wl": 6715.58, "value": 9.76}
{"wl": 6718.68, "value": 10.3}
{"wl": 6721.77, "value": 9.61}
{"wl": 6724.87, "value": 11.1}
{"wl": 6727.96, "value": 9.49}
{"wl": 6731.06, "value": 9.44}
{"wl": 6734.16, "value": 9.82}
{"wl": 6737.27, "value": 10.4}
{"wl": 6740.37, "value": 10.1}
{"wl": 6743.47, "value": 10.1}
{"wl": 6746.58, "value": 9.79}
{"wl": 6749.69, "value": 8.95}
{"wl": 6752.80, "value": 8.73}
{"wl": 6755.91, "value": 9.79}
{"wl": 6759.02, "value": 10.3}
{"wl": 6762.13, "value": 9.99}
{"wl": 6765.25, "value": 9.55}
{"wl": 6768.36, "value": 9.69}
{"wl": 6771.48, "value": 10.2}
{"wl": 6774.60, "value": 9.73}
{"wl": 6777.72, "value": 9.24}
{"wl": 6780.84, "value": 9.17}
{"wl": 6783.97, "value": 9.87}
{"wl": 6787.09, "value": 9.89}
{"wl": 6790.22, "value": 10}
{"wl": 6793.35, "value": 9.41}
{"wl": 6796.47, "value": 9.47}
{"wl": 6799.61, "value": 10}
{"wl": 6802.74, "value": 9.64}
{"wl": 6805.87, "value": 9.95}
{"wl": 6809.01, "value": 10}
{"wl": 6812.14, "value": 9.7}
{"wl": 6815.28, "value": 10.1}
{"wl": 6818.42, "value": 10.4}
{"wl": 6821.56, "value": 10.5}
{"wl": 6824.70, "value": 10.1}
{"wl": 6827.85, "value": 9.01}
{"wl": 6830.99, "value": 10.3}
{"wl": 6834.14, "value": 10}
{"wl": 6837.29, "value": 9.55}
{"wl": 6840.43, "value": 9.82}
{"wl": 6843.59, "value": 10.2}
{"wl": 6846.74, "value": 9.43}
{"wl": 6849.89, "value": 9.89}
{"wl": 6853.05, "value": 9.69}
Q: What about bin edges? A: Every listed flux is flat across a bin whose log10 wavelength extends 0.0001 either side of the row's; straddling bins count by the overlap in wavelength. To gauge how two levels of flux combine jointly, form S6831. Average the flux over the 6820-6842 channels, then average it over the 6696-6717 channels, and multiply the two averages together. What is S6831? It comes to 91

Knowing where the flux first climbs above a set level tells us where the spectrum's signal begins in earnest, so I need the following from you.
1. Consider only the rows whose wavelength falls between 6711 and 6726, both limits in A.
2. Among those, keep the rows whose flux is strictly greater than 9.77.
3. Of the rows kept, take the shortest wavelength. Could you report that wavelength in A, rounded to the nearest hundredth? 6718.68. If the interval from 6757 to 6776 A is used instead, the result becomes 6759.02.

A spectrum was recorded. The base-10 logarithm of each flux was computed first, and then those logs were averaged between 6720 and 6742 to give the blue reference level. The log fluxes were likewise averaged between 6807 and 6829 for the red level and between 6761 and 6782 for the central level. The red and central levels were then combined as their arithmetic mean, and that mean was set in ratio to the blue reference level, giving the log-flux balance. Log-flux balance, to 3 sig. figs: 0.992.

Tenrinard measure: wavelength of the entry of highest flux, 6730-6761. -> 6737.27 A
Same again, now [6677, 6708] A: 6684.73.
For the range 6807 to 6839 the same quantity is 6821.56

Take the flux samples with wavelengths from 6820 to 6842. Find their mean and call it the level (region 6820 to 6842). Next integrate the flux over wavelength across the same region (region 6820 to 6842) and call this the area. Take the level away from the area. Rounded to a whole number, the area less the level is 208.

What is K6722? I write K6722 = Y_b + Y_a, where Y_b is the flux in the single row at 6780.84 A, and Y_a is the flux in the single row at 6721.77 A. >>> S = 18.8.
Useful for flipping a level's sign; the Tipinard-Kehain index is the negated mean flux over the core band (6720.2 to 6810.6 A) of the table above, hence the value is -9.77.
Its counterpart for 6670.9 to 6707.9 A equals -9.67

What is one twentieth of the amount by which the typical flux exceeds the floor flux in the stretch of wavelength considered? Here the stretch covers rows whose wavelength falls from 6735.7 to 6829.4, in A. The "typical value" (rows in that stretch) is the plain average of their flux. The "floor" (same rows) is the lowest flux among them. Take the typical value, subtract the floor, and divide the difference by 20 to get 0.0531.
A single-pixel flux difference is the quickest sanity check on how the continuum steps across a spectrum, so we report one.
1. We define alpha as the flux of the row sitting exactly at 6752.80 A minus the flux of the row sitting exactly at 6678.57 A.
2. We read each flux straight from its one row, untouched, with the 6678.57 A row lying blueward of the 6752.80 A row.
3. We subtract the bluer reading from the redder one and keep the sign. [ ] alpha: -1.3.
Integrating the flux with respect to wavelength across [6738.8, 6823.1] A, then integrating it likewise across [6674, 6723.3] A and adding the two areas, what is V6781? 1305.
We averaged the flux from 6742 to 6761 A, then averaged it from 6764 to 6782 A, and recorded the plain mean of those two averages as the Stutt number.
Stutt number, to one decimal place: 9.6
